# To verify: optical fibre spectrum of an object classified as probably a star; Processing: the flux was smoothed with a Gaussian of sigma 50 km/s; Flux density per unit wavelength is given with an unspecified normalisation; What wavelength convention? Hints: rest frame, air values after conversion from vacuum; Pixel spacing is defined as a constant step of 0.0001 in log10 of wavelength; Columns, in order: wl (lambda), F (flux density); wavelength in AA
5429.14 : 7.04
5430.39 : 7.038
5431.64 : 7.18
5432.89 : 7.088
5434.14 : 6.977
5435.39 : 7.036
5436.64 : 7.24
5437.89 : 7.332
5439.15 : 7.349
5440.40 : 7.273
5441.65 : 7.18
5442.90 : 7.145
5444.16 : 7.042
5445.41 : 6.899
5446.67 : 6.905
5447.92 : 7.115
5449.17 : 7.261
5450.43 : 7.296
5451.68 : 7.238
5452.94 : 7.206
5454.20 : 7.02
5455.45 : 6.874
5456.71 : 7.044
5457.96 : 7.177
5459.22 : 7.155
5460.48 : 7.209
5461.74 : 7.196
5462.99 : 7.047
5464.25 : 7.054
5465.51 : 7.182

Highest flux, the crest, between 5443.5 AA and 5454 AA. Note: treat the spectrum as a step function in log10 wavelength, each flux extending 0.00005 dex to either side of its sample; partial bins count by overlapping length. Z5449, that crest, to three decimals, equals 7.296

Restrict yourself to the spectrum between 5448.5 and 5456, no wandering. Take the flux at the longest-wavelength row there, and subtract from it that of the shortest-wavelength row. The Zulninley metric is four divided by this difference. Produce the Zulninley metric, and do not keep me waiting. -10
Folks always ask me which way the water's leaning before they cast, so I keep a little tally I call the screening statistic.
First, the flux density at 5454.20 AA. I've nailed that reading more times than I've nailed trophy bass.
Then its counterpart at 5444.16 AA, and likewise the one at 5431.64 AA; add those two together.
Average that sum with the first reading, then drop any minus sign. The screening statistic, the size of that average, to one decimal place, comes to 10.6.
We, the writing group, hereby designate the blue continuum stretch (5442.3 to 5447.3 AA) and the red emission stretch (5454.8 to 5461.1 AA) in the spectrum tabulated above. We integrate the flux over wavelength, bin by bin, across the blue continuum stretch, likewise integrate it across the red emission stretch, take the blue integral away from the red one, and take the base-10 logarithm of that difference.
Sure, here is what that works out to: 1.0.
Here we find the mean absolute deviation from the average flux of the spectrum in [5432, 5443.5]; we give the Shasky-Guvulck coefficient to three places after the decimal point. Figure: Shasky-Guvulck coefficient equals 0.105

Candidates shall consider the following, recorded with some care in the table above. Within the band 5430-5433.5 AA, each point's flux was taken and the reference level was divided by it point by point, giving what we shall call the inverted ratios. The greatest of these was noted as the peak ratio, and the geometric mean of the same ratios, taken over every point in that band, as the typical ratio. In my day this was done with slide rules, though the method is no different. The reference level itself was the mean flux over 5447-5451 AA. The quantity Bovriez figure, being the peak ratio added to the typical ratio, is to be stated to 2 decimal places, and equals 2.04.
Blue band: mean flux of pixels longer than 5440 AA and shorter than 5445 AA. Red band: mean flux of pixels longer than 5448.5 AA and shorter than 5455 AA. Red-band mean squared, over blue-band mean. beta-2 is 7.25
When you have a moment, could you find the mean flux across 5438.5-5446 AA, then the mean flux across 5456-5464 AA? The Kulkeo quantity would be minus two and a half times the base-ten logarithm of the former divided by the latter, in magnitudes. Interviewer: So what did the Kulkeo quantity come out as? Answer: -0.002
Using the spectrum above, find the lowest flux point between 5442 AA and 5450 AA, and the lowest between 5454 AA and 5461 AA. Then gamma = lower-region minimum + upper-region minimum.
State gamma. 13.8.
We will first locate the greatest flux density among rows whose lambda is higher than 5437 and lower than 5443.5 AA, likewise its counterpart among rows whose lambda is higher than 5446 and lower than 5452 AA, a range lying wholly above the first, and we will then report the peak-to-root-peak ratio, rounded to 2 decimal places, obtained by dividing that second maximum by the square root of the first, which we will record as 2.69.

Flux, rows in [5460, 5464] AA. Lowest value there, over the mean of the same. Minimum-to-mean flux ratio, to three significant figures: 0.986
